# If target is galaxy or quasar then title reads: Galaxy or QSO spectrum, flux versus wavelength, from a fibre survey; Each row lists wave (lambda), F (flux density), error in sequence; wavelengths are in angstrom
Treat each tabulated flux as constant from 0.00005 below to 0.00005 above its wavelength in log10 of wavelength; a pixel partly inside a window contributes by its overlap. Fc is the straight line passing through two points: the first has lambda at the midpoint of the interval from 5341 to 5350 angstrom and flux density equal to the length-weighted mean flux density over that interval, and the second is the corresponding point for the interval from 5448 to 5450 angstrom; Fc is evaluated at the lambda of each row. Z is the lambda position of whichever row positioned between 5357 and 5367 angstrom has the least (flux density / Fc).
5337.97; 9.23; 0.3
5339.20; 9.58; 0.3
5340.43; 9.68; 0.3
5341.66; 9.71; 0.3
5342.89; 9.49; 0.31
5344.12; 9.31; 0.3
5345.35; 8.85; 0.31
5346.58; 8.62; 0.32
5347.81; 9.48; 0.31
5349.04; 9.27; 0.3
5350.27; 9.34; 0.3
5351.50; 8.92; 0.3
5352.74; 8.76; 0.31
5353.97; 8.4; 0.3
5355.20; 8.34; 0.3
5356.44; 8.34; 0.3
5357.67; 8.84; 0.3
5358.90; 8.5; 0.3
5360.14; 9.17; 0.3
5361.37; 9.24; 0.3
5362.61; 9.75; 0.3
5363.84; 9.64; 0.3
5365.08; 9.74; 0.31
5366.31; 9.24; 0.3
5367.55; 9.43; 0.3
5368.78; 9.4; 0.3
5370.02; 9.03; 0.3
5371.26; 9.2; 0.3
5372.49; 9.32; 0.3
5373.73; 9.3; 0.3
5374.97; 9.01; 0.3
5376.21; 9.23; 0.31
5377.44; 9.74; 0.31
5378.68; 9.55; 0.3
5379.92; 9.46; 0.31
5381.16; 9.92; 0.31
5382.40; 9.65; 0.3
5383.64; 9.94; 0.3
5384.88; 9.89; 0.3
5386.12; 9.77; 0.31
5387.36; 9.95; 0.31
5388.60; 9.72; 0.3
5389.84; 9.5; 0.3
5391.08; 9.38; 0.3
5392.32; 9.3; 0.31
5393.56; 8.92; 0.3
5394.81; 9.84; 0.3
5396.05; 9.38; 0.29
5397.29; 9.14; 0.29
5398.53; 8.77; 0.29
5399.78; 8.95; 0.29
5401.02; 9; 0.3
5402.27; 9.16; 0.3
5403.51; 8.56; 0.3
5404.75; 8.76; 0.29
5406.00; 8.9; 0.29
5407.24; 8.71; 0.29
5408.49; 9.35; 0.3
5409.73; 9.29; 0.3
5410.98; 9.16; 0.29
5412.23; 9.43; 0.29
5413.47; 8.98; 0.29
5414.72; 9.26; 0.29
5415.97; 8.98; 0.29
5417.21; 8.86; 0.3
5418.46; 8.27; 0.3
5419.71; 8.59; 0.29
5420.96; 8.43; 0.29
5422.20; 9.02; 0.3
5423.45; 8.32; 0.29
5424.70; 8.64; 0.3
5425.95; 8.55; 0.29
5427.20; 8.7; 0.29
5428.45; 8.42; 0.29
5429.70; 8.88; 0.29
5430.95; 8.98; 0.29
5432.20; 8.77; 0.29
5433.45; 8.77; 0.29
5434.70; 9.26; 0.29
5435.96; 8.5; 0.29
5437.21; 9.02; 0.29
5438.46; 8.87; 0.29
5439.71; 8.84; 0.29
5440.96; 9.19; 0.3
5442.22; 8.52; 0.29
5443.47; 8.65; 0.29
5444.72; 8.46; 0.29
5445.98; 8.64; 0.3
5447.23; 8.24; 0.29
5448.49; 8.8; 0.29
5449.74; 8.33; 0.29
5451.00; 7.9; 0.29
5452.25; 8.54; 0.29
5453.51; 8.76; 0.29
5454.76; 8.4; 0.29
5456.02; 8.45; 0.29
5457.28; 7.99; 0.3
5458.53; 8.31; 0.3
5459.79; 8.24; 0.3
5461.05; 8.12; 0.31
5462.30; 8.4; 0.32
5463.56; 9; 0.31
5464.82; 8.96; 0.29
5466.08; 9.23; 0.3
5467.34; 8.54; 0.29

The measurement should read 5358.90 angstrom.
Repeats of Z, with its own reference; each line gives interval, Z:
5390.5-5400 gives 5398.53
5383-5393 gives 5392.32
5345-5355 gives 5353.97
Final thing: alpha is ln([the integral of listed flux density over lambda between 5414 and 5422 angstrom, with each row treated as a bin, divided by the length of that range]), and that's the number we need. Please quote 2.17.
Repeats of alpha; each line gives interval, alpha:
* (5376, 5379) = 2.26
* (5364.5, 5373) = 2.23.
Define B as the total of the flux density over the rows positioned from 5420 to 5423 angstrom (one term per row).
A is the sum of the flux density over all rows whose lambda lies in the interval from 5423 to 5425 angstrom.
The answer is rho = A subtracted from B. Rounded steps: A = 17.0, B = 17.45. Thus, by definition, 0.5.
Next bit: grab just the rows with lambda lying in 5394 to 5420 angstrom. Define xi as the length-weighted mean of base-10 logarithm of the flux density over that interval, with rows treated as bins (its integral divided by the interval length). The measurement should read 0.955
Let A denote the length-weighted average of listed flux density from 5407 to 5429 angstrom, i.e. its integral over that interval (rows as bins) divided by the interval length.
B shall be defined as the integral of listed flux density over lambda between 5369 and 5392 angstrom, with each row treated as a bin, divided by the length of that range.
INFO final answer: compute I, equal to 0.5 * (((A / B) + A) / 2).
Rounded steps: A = 8.83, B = 9.53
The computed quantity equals 2.44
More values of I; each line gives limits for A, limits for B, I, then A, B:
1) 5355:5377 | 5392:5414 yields 2.55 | 9.17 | 9.09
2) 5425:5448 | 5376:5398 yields 2.41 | 8.73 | 9.58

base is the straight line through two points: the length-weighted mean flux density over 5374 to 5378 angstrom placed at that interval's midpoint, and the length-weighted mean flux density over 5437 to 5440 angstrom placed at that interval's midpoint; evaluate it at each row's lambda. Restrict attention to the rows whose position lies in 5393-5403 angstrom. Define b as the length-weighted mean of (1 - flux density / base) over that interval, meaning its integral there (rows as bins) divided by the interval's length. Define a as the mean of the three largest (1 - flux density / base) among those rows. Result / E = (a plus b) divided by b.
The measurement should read 8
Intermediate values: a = 0.03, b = 0.005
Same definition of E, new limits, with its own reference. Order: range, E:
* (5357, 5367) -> 5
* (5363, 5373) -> -40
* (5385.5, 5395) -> 1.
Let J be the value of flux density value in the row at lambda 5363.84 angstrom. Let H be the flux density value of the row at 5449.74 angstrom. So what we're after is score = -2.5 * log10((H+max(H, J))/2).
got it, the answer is -2.38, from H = 8.33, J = 9.64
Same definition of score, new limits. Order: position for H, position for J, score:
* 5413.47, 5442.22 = -2.38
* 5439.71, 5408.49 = -2.40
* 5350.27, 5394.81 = -2.45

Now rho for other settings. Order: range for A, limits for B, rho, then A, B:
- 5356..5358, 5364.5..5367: 1.8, 17.2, 18.98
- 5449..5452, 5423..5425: 0.7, 16.2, 16.96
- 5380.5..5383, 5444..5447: -2.5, 19.6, 17.10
